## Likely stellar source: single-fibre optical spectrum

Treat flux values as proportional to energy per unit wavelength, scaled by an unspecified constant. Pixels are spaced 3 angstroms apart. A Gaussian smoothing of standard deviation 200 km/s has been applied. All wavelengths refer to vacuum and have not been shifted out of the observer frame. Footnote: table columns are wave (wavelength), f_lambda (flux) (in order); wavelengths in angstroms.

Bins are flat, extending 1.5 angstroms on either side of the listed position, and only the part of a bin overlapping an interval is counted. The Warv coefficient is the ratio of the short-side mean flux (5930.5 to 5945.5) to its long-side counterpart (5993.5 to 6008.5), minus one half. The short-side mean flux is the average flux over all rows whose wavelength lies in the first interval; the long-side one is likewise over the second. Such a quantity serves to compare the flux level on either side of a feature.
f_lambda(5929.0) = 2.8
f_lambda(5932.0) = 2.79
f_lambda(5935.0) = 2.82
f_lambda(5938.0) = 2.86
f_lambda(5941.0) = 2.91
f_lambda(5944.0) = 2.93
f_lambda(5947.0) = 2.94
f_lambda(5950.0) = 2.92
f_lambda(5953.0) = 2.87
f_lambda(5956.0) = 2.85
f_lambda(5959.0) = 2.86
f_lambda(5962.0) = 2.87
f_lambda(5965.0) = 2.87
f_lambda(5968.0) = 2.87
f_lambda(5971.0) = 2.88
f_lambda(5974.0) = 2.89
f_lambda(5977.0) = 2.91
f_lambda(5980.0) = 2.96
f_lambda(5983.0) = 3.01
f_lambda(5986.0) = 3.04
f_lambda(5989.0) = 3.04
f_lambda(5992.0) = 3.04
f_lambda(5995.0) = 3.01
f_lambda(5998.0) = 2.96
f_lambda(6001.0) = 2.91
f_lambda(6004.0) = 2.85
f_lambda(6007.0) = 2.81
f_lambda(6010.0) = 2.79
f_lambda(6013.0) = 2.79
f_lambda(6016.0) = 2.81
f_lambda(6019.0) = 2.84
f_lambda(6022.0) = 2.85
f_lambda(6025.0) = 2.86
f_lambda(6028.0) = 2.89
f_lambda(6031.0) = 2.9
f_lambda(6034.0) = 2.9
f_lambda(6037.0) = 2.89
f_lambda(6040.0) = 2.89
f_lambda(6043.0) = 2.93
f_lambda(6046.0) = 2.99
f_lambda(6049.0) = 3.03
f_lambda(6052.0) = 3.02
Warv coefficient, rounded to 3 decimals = 0.484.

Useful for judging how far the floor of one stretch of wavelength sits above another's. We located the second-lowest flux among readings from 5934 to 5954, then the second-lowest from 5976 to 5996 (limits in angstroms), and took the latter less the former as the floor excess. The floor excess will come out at 0.10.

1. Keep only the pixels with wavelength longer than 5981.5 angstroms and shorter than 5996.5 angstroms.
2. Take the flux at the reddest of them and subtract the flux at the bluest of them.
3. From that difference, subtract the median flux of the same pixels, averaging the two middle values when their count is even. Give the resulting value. -3.04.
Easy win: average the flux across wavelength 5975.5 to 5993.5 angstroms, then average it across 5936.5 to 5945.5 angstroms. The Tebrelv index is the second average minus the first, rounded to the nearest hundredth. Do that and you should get -0.10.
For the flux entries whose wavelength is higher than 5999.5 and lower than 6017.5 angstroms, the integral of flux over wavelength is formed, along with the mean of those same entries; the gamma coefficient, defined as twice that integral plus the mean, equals 105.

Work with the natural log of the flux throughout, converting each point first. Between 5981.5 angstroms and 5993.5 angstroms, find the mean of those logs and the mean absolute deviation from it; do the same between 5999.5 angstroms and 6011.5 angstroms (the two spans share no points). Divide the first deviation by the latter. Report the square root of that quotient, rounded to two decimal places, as 0.51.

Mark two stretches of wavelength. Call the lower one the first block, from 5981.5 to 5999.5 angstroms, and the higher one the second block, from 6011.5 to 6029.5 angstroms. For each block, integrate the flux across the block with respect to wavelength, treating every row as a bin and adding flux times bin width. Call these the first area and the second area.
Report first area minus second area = 3.2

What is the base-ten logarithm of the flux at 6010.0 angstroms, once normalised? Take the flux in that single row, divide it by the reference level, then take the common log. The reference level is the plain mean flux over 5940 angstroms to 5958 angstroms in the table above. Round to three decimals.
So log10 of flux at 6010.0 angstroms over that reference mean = -0.017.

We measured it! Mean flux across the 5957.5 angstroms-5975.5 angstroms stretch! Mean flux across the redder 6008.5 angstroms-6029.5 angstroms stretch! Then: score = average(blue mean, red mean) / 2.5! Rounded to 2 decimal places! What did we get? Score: 1.14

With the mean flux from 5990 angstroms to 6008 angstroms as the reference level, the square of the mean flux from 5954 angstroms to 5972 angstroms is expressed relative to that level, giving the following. 2.80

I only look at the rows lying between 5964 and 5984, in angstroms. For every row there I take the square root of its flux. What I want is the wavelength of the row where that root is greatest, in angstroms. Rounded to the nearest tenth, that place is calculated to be 5983.0 angstroms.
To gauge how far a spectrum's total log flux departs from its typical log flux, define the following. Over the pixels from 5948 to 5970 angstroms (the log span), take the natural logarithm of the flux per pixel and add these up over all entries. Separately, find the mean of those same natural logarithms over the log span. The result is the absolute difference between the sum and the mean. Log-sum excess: 6.3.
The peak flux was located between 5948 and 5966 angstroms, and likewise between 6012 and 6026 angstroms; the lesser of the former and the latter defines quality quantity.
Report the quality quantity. 2.86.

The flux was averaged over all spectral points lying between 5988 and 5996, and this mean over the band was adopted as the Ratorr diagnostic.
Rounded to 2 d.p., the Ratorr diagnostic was 3.03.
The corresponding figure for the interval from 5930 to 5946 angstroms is 2.86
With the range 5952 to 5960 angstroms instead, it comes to 2.86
